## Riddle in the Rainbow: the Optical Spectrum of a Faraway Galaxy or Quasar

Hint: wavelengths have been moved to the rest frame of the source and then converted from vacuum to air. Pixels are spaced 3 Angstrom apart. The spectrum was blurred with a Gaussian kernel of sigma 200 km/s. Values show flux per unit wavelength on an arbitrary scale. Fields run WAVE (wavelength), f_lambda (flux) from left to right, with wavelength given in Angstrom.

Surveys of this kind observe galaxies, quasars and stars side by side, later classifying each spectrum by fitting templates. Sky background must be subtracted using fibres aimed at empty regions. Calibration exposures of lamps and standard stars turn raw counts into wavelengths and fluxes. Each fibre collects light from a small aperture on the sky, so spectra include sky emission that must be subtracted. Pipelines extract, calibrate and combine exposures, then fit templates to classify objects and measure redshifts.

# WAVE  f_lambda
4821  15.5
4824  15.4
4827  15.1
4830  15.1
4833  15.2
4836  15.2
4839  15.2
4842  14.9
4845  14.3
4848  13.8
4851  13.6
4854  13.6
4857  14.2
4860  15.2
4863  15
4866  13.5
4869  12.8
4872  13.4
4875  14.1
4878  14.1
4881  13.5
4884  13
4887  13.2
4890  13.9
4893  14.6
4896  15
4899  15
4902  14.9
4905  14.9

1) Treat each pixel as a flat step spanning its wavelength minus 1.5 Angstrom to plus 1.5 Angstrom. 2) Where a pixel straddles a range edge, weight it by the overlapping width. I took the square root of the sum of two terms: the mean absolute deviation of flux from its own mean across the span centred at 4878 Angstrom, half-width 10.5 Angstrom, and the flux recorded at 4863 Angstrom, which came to 3.92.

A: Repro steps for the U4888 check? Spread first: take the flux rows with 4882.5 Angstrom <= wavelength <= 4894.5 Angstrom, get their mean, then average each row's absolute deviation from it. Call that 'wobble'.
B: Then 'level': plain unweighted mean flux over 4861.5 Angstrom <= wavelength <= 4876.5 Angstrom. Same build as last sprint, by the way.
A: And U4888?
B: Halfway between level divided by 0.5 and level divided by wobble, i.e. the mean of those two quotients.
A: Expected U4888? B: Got 26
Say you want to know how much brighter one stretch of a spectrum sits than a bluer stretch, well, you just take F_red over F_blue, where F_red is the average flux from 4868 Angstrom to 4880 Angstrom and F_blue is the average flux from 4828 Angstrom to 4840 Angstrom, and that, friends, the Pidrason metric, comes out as 0.90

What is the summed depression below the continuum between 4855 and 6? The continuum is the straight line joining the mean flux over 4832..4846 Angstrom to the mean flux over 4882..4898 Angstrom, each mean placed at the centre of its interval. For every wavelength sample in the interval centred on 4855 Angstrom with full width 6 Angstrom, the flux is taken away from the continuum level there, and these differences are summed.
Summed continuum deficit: 1.5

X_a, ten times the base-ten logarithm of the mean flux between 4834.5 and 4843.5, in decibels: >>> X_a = 11.79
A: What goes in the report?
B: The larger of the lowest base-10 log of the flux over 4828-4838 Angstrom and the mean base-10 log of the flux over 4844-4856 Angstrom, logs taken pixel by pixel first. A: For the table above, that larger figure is 1.179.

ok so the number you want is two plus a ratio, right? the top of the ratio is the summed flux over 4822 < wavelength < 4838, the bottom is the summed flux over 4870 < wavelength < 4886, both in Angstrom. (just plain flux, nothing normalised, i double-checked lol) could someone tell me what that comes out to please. 3.12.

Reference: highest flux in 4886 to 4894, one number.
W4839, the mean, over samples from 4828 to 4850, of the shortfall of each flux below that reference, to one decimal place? -0.2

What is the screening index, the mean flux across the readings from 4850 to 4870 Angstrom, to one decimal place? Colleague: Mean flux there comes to 14.0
